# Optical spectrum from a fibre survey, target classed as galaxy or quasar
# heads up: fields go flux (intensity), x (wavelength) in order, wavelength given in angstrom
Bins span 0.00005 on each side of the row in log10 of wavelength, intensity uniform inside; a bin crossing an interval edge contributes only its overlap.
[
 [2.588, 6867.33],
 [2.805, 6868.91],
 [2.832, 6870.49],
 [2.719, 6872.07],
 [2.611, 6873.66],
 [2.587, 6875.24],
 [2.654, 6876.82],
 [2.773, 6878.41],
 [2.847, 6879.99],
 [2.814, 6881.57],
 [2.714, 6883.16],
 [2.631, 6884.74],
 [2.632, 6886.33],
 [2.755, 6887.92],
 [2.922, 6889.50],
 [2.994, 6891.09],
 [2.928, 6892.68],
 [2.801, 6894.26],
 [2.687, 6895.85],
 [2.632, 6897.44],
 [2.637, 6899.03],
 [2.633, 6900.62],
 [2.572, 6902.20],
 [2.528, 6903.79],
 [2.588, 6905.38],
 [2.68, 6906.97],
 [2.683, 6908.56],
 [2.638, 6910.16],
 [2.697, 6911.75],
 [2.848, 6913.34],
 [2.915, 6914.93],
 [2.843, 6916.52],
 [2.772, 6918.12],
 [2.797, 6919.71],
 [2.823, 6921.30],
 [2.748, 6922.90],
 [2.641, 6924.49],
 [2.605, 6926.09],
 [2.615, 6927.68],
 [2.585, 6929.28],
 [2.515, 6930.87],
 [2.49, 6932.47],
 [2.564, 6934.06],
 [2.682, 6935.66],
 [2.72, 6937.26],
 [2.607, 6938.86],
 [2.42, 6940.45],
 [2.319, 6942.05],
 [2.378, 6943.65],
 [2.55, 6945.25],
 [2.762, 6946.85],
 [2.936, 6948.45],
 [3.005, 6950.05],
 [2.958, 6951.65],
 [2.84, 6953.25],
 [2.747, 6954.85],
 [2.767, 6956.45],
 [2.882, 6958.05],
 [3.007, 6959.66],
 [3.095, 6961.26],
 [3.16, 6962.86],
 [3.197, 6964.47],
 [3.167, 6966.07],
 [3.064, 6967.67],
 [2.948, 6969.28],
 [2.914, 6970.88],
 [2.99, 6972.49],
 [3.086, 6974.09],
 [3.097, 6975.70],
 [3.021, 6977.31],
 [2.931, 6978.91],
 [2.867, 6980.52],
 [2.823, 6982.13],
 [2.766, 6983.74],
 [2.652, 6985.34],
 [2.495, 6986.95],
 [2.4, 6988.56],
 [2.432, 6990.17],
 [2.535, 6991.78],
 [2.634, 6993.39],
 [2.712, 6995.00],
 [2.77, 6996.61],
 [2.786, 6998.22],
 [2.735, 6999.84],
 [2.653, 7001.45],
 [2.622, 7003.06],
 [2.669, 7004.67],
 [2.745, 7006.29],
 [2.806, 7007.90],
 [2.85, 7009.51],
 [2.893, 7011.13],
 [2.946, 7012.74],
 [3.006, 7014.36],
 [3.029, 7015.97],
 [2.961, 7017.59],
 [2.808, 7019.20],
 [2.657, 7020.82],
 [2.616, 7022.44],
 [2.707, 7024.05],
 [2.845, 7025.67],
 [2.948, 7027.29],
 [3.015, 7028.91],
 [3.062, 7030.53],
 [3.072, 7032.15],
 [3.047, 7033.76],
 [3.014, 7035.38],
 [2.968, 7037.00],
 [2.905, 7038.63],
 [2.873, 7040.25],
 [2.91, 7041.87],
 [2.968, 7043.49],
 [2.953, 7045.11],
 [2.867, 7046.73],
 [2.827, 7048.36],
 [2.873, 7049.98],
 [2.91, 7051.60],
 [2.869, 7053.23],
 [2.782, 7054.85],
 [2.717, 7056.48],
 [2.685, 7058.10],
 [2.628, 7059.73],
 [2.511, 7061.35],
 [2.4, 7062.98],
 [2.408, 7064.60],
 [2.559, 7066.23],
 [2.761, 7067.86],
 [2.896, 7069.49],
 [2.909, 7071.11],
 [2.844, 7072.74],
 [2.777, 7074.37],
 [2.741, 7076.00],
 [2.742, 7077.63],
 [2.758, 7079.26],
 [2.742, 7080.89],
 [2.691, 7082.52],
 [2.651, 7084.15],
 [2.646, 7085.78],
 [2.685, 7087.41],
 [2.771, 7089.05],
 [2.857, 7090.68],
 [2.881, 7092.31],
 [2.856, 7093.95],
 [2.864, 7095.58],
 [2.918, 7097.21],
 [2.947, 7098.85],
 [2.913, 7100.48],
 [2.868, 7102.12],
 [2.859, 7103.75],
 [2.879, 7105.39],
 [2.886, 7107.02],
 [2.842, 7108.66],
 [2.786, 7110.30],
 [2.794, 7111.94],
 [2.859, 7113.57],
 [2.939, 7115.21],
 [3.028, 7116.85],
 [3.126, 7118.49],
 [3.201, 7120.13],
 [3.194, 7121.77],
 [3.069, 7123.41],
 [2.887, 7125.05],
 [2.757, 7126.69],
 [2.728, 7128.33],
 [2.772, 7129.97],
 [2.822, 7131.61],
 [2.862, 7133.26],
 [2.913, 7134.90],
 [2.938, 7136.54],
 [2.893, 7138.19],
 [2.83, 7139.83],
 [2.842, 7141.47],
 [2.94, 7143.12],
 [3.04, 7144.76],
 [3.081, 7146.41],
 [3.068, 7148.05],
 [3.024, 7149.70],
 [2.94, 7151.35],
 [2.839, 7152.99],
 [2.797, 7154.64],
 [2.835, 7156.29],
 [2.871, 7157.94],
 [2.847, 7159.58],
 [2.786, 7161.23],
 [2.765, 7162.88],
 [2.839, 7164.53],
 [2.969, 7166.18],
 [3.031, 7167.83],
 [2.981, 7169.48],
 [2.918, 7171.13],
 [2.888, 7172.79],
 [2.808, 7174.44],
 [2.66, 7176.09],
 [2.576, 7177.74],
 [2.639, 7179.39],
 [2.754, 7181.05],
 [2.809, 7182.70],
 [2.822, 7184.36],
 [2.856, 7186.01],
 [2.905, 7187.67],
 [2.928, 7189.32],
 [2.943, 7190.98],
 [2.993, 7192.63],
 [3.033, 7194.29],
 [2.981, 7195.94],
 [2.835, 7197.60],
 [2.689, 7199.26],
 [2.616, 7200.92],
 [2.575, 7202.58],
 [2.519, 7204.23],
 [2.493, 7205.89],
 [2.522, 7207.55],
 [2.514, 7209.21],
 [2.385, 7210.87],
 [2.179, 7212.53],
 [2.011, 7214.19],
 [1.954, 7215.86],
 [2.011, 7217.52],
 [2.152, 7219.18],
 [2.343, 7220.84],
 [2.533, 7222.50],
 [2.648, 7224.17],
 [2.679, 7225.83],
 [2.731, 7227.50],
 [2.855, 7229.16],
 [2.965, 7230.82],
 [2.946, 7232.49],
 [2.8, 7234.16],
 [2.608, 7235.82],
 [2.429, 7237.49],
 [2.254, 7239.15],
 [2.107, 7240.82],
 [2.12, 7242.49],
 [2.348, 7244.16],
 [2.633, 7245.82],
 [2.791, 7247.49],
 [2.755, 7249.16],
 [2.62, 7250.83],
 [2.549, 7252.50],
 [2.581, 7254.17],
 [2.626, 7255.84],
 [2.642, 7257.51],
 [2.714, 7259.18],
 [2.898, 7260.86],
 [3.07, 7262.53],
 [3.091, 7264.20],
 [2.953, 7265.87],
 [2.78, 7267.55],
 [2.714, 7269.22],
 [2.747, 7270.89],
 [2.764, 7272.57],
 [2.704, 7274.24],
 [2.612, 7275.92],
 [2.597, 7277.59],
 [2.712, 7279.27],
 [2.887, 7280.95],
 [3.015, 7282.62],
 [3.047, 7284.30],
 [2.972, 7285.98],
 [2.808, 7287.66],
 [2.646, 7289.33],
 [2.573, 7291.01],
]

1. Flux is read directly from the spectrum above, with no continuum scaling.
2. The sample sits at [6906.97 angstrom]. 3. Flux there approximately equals 2.68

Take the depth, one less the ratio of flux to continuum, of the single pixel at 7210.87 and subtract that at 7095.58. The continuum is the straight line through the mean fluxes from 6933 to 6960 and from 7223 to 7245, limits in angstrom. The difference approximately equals 0.16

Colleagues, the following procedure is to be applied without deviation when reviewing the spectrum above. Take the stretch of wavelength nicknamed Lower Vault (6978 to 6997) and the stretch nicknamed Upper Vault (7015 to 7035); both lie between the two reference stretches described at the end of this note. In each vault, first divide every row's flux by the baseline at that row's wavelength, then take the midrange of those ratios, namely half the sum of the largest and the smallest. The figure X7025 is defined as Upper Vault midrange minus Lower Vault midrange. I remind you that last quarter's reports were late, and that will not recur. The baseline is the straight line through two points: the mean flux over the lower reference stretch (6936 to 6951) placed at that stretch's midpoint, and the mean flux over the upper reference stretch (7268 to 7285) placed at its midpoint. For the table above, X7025 0.06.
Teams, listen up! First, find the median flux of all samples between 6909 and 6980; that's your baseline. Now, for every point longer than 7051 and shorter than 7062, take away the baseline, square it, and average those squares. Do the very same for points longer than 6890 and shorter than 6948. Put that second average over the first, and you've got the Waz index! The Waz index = 1.9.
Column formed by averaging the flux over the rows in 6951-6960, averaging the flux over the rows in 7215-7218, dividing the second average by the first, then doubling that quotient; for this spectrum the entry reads 1.38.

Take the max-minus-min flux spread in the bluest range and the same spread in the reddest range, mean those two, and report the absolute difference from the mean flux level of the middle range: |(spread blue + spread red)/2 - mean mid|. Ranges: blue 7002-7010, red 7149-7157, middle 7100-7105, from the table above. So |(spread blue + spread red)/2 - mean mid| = 2.65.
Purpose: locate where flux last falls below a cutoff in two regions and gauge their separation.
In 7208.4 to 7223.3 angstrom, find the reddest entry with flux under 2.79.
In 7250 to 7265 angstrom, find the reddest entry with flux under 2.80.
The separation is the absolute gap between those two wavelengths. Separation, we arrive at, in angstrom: 36.7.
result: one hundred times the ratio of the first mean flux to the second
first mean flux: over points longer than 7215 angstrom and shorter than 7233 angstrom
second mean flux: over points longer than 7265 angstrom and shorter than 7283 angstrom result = 91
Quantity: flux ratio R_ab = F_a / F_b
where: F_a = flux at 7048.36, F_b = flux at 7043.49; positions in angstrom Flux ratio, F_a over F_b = 0.95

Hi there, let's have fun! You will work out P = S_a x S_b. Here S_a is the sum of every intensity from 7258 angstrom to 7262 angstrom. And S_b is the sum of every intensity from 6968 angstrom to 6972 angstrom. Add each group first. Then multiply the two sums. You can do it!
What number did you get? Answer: 32.9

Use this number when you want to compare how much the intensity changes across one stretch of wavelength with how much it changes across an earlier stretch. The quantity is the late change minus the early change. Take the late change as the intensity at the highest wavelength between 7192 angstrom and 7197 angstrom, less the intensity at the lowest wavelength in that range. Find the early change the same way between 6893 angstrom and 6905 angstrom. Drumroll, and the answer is 0.26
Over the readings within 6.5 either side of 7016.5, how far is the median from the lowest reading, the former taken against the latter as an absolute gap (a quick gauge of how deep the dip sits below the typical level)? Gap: 0.30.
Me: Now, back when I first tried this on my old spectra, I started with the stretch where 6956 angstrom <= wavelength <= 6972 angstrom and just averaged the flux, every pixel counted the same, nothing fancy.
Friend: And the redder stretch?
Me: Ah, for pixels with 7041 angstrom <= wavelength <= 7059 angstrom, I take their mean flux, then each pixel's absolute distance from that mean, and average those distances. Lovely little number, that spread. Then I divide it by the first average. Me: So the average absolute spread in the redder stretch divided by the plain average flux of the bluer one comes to 0.024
